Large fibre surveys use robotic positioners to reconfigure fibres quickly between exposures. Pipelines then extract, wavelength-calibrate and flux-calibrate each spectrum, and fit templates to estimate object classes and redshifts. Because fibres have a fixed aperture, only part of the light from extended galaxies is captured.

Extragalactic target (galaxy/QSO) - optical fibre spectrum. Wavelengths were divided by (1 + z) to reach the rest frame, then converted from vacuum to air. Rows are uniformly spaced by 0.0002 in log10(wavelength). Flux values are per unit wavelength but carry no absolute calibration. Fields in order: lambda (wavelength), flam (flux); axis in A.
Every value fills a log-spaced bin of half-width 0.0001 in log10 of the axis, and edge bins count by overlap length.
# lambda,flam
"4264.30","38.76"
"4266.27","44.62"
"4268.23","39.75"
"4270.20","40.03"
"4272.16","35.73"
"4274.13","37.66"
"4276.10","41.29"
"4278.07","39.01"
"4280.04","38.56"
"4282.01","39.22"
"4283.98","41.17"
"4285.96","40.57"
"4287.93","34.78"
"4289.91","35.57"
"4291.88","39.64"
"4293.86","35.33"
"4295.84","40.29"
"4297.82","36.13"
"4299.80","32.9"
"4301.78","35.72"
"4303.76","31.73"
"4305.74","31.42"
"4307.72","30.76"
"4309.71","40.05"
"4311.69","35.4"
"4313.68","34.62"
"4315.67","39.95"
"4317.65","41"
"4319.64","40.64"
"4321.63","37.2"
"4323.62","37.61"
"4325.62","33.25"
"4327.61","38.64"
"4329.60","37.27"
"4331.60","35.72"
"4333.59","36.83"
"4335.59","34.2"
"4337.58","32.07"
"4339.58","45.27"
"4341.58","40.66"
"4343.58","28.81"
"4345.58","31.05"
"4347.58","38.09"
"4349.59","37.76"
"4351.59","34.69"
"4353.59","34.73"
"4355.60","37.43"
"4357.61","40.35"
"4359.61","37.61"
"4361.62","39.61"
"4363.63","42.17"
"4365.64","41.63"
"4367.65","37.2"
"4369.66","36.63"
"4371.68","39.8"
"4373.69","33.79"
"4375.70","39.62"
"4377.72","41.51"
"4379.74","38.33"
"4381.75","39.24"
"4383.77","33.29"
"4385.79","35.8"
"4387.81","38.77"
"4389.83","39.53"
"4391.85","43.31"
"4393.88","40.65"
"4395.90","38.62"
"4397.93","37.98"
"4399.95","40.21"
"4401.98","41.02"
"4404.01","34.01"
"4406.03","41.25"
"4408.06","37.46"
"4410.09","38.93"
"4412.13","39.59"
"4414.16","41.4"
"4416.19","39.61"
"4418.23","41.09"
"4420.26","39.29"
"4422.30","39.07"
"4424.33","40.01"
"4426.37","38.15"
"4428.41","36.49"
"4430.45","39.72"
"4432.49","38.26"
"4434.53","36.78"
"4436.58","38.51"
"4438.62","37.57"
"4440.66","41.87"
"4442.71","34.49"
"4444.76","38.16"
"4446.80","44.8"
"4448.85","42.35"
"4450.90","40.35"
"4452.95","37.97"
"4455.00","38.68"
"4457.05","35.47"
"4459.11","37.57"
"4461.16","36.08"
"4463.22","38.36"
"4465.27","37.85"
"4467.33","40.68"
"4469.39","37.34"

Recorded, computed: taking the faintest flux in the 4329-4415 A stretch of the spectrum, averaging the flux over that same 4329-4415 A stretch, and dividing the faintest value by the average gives 0.758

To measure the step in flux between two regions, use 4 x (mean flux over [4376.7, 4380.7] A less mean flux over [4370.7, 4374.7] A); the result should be 12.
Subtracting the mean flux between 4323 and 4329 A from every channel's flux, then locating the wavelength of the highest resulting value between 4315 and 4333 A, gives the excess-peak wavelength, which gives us 4317.65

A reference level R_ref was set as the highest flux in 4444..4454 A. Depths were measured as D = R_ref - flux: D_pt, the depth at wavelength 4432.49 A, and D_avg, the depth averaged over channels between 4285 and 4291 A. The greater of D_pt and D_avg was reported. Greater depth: 7.8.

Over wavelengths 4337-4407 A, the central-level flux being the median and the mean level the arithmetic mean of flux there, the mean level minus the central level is -0.5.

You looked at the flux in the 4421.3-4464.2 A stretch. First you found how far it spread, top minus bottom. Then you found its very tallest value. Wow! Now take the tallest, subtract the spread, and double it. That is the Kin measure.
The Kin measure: 69.0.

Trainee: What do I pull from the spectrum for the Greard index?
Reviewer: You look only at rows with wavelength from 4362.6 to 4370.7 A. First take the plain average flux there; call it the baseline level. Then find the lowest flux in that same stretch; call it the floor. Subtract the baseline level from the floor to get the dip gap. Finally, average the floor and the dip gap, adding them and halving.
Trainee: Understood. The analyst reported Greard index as 17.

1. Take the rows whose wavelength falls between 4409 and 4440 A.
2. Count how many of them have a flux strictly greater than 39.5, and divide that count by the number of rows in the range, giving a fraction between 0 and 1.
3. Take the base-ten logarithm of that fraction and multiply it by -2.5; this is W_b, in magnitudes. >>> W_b 1.0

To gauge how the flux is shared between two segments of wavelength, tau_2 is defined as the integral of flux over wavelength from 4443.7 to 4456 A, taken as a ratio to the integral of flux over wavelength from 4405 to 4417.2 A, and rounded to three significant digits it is 1.03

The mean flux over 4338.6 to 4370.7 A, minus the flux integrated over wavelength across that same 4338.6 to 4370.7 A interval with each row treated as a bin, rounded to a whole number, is -1173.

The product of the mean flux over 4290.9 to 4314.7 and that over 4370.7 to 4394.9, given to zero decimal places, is 1365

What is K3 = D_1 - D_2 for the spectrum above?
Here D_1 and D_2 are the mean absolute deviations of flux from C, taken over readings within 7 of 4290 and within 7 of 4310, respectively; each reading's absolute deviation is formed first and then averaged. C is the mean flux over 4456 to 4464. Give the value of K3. -1.1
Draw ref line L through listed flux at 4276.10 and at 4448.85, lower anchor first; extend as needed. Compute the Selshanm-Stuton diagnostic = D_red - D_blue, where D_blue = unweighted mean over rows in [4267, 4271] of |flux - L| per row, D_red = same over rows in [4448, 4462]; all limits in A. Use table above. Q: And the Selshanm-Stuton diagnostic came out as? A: 3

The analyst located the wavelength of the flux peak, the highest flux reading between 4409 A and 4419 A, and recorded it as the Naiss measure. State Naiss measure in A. 4414.16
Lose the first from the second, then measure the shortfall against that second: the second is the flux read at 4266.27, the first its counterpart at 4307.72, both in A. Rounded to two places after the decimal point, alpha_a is 0.31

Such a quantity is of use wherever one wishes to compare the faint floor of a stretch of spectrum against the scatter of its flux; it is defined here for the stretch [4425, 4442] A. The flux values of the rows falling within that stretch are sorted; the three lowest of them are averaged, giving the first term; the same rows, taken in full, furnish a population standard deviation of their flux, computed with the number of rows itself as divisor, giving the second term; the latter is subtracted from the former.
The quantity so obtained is 35.3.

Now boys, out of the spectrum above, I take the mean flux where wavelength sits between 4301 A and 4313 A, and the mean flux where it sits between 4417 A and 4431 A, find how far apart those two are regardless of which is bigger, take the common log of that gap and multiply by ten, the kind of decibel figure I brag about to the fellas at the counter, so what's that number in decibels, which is 6.9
